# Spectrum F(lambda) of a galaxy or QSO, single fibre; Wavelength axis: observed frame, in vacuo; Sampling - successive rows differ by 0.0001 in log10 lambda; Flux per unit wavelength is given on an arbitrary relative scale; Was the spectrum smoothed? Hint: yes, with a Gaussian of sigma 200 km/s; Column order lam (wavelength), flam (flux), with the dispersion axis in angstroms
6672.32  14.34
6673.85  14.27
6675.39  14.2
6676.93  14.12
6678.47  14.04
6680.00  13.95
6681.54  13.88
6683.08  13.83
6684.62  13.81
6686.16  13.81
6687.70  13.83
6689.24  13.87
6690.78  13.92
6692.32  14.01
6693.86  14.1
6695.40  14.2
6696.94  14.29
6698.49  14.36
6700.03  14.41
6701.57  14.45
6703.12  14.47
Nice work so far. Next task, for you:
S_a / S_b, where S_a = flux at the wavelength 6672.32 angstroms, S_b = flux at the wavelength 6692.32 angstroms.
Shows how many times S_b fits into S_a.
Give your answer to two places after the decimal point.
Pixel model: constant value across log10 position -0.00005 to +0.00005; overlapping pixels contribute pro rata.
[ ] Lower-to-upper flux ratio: 1.02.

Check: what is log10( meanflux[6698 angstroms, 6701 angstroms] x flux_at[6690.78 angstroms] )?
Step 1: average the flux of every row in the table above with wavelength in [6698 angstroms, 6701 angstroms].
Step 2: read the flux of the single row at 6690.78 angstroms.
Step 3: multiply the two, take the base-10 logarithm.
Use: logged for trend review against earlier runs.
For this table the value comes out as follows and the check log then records 2.30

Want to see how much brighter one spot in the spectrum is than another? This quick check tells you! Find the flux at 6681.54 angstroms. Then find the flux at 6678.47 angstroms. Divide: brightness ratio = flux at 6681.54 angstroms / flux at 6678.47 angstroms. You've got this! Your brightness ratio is 0.99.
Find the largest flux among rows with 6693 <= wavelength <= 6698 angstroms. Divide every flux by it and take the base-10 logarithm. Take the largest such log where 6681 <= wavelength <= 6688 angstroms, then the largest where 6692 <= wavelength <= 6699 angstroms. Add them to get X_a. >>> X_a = -0.011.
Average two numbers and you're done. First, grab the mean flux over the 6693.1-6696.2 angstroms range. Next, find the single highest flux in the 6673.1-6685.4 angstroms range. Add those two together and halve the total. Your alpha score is 14.2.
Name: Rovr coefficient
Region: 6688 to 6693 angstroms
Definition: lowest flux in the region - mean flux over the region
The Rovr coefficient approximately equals -0.06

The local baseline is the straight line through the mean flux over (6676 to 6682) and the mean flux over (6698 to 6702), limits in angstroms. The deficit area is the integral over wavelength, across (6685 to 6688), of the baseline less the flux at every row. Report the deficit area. 1.0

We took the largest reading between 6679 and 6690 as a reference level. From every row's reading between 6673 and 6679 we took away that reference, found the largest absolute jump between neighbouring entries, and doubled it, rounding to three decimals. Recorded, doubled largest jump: 0.160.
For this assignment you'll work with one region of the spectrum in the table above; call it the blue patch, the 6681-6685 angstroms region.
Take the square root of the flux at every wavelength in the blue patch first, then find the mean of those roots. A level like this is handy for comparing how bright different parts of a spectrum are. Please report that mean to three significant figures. 3.72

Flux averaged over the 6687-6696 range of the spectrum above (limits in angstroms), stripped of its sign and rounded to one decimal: 14.0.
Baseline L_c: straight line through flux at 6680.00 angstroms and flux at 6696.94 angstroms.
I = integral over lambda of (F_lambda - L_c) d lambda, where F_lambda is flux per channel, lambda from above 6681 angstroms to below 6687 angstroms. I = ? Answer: -1.2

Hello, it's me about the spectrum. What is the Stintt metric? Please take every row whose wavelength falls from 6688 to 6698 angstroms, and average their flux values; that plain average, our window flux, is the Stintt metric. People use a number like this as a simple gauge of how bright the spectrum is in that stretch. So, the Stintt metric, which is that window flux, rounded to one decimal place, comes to 14.1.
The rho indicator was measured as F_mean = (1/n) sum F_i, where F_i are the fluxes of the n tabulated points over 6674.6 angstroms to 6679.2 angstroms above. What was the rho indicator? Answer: 14.1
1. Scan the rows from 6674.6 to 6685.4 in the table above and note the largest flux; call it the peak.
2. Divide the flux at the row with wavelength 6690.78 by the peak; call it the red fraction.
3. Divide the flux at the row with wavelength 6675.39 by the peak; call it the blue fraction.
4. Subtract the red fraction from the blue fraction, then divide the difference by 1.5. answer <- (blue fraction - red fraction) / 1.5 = 0.013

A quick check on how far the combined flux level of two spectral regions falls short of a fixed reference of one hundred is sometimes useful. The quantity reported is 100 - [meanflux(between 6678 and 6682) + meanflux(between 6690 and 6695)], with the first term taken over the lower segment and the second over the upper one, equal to 72.0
